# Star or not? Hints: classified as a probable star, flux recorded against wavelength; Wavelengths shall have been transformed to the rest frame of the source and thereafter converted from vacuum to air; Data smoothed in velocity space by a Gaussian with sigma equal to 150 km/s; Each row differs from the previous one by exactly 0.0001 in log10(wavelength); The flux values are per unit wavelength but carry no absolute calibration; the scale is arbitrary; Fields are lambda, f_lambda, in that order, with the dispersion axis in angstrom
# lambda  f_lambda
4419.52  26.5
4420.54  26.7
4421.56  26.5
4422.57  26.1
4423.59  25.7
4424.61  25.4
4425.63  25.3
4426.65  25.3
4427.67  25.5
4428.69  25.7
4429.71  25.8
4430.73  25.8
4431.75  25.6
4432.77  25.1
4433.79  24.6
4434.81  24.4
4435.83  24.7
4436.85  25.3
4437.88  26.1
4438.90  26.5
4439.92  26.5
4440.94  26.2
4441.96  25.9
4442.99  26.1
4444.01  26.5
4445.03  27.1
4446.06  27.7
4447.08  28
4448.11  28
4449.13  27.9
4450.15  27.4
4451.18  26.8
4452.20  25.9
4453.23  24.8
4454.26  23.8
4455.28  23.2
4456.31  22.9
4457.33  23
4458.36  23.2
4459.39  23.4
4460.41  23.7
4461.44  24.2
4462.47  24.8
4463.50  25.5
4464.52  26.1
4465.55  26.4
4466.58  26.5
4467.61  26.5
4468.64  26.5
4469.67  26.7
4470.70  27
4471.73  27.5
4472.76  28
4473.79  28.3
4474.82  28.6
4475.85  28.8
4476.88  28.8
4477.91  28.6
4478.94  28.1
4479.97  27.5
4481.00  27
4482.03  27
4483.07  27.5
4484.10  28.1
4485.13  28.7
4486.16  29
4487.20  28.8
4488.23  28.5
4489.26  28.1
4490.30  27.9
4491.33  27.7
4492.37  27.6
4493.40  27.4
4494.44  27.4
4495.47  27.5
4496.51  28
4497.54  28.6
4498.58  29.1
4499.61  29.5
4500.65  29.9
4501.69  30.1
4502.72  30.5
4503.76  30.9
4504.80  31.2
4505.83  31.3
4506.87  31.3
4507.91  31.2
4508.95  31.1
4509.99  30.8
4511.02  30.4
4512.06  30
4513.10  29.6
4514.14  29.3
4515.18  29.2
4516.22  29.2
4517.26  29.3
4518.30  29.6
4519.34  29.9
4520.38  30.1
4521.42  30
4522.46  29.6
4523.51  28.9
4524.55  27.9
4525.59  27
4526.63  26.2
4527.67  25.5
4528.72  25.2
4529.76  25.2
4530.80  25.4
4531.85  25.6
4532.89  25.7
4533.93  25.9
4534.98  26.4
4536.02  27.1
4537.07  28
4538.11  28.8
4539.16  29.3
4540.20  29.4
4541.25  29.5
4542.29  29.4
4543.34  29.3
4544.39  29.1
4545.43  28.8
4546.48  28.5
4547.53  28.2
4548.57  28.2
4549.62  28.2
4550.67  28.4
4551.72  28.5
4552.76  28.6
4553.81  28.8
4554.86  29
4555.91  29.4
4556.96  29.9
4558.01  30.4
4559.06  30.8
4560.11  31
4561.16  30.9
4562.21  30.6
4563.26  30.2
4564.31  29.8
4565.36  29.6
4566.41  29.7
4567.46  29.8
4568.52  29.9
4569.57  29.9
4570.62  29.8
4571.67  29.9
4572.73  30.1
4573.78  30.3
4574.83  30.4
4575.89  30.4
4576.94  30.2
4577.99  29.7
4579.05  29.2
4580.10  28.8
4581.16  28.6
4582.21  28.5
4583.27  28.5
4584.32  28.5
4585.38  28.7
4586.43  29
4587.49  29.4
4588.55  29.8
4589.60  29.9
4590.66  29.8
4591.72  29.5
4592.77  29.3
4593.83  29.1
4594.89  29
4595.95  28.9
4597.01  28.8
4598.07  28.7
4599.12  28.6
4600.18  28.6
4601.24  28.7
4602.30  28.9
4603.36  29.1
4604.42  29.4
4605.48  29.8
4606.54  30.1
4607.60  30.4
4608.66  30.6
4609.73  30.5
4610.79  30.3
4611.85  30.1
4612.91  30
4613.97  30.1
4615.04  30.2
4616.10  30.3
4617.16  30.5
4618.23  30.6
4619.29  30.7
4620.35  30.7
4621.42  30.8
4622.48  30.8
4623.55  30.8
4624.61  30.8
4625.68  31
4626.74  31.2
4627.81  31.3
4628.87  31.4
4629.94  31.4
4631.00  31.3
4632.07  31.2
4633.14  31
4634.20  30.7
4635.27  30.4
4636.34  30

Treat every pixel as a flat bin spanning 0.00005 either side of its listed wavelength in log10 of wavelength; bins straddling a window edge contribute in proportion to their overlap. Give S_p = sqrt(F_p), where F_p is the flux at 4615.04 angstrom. 5.50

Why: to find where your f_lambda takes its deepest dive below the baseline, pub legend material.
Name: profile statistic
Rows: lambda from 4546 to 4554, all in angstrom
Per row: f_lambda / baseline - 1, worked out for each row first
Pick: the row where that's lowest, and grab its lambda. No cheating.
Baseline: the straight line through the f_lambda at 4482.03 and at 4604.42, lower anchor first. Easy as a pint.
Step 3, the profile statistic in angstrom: 4549.62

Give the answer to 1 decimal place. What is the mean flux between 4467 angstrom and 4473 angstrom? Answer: 27.0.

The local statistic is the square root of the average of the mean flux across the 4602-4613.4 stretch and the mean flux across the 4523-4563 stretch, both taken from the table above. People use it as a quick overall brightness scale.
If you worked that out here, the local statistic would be 5.39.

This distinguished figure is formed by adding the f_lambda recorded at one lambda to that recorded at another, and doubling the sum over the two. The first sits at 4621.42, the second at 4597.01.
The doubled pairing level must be 119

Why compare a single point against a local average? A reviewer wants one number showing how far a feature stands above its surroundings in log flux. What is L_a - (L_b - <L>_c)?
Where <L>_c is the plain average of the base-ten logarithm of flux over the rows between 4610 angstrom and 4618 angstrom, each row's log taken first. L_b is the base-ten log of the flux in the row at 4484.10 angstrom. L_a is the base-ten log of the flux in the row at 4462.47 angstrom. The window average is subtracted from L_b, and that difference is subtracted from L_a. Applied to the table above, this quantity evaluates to 1.43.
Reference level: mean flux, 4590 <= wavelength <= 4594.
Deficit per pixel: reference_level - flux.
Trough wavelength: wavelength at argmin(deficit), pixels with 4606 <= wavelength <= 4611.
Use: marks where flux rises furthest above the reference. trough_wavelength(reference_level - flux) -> 4608.66 angstrom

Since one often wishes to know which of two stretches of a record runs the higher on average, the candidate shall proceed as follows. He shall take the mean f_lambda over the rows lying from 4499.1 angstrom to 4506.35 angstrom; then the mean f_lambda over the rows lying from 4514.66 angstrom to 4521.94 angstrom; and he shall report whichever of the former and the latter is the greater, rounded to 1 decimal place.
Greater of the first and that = 30.5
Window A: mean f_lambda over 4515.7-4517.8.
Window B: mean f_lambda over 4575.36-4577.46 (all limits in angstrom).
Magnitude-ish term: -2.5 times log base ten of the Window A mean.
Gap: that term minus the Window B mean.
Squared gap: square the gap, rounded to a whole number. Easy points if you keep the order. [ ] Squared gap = 1154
